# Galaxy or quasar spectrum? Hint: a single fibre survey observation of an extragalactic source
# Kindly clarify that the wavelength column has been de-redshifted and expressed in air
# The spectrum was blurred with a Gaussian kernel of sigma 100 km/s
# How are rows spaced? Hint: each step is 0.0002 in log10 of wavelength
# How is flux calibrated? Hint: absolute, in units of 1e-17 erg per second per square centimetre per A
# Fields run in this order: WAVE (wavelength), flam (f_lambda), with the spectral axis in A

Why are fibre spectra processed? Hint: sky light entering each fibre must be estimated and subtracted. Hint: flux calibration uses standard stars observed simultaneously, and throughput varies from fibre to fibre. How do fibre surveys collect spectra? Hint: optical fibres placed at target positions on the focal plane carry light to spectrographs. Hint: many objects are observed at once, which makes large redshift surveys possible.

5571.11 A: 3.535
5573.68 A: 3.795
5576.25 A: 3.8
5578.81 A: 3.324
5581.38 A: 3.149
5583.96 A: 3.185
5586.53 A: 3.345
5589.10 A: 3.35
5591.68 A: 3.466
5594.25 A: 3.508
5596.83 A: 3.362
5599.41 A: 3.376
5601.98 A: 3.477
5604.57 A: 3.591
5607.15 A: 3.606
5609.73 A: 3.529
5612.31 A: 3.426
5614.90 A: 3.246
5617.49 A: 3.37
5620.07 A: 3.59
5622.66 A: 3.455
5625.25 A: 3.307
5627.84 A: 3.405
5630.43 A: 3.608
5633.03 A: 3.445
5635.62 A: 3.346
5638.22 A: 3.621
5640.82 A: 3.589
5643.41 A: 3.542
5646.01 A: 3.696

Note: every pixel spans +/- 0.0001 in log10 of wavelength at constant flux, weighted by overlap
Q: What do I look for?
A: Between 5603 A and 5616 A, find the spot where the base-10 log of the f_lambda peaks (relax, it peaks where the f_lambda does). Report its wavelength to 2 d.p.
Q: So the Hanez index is 5607.15 A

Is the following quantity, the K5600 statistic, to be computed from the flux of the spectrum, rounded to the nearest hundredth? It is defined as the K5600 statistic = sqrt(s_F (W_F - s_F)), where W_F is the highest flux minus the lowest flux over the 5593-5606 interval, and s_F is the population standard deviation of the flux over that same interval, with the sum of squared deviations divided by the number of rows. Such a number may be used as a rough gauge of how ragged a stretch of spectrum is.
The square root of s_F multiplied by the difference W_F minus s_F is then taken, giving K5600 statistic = 0.11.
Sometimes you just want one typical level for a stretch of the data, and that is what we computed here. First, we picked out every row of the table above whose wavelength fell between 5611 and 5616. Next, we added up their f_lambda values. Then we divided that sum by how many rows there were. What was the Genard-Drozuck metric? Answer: 3.34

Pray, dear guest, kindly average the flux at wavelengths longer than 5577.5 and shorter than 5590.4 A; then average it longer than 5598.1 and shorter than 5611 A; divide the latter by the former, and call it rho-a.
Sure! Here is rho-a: 1.07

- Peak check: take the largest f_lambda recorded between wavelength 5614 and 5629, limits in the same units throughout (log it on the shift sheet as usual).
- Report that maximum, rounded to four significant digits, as 3.590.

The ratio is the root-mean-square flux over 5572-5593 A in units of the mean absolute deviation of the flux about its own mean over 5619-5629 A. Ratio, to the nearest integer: 41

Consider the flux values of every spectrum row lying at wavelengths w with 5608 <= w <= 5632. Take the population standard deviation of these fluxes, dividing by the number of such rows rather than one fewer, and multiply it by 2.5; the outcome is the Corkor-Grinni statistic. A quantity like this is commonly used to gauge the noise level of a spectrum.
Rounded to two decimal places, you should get 0.29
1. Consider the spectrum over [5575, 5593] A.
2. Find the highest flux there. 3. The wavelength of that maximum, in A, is 5576.25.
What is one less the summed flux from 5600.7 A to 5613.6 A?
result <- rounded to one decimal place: -16.6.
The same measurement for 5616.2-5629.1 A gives -16.1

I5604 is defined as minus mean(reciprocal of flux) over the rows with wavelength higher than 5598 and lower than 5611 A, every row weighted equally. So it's -0.285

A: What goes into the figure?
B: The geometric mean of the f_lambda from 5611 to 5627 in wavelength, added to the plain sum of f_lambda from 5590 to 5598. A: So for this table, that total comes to 13.7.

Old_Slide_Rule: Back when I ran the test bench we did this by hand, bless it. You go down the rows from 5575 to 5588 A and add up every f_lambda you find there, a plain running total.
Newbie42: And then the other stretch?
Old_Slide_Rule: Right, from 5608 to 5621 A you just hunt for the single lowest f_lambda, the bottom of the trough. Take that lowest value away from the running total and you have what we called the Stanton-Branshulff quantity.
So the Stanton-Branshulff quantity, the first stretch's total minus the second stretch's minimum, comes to 13.6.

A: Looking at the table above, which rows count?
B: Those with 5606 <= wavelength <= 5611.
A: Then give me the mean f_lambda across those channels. 3.57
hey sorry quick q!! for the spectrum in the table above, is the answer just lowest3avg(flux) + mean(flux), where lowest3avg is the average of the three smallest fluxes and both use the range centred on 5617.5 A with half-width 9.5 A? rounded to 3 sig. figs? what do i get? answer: 6.73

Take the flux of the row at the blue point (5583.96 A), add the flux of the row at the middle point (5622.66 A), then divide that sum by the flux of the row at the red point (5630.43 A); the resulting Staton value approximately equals 1.84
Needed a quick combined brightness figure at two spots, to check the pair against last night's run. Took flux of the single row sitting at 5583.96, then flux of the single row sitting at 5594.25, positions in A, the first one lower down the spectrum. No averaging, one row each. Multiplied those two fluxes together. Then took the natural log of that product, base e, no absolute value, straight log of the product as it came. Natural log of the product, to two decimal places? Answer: 2.41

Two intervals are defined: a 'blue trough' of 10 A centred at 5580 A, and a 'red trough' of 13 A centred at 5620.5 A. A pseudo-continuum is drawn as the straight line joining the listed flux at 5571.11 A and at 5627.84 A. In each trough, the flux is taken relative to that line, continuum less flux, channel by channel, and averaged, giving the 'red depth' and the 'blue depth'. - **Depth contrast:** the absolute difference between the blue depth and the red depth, 0.12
